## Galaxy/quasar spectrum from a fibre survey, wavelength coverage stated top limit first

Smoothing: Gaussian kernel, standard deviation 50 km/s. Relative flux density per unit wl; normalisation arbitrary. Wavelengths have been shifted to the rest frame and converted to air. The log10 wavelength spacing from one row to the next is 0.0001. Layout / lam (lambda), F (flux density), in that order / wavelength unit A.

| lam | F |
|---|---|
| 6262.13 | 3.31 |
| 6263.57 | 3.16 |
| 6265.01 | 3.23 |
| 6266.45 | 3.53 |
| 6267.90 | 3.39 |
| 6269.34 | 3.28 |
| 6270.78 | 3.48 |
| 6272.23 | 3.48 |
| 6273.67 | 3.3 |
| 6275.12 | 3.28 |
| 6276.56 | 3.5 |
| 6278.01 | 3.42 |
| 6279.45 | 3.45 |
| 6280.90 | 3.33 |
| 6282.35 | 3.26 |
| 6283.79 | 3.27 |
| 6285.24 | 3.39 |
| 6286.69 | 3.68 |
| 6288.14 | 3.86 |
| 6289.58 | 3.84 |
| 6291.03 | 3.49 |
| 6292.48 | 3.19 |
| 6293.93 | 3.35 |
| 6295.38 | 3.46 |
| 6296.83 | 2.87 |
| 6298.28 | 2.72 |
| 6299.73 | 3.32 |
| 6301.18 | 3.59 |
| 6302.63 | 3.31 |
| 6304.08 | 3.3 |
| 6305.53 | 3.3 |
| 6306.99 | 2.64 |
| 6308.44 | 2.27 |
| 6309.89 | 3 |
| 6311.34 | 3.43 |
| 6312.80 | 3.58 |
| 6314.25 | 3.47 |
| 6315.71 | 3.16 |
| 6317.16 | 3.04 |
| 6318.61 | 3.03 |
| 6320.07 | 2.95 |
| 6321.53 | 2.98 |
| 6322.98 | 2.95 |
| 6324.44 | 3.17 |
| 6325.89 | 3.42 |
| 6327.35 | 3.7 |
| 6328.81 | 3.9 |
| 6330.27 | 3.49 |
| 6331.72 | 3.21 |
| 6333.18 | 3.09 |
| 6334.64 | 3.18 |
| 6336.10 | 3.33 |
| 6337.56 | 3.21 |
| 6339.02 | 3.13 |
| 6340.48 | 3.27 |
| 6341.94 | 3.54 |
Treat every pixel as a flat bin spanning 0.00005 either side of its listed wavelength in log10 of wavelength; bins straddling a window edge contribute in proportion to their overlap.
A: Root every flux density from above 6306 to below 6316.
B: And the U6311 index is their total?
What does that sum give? 12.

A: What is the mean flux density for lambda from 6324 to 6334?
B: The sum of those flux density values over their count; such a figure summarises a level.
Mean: 3.43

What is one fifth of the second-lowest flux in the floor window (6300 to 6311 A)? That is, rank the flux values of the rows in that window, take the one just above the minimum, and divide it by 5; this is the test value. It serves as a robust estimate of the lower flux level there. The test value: 0.528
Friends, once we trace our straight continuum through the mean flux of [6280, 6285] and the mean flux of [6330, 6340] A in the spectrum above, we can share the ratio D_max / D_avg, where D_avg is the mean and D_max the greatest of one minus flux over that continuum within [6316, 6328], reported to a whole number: 3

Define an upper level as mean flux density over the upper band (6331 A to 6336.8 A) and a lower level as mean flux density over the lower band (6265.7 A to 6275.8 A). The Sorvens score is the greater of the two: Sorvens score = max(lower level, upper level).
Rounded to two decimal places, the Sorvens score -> 3.39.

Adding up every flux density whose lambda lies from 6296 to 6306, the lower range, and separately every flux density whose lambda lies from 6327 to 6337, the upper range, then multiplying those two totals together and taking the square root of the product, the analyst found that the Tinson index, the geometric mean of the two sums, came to 23.1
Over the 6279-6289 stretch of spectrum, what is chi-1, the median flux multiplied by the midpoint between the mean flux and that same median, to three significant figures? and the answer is 11.6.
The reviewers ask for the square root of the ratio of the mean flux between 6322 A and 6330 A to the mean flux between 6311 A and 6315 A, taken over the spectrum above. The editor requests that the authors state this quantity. 0.99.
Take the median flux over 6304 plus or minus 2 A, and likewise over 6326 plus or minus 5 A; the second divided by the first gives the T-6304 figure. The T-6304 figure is 1.04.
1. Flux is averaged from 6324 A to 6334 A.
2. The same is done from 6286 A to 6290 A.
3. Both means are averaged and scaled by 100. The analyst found 361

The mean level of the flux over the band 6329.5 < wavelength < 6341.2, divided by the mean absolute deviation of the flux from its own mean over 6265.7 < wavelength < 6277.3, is 35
